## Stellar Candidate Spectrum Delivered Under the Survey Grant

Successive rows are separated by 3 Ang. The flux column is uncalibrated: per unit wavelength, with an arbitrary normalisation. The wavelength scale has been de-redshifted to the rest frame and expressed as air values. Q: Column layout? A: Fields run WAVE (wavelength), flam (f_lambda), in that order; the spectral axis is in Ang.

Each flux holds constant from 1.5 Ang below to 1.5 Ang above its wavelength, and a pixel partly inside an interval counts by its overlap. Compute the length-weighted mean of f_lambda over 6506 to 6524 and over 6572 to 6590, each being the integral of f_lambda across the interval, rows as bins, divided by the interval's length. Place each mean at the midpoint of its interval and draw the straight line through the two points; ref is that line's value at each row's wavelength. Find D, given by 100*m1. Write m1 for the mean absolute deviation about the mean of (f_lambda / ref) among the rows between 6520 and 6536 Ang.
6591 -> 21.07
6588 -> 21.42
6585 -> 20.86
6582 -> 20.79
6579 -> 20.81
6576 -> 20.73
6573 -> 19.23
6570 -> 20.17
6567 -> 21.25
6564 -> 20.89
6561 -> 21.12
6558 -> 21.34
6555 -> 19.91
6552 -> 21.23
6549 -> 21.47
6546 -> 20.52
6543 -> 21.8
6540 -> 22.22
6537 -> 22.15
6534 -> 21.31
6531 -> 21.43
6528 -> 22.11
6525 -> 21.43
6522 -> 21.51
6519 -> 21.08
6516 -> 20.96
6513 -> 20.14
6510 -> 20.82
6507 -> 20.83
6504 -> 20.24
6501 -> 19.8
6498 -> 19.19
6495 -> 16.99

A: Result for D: 1.1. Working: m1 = 0.011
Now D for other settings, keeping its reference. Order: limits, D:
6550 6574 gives 3.1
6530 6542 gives 2.0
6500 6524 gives 2.3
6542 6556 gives 2.9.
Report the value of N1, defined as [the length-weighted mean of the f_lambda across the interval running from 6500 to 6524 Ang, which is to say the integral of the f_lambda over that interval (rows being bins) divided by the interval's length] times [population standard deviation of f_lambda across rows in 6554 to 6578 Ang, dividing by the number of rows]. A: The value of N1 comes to 14.4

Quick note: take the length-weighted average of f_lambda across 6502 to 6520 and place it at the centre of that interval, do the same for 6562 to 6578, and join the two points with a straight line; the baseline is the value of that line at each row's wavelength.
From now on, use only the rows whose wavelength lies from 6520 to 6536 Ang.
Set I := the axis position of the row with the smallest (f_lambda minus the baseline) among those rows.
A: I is 6534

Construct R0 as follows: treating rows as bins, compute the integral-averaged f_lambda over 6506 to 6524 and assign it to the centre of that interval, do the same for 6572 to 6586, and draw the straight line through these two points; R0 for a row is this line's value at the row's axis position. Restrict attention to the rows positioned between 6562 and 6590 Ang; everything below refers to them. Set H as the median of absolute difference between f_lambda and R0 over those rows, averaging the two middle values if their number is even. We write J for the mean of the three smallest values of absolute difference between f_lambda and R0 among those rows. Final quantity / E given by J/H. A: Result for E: 0.68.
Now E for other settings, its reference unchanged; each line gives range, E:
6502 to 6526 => 0.26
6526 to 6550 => 0.49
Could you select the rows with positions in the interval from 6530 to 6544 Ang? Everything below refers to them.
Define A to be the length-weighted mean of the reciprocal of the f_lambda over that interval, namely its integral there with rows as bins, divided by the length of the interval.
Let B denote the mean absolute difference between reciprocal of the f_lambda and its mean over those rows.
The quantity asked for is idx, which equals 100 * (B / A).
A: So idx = 1.52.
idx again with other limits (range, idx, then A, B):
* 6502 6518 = 1.59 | 0.0486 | 0.0008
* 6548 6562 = 2.18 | 0.0477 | 0.0010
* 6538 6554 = 2.16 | 0.0467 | 0.0010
